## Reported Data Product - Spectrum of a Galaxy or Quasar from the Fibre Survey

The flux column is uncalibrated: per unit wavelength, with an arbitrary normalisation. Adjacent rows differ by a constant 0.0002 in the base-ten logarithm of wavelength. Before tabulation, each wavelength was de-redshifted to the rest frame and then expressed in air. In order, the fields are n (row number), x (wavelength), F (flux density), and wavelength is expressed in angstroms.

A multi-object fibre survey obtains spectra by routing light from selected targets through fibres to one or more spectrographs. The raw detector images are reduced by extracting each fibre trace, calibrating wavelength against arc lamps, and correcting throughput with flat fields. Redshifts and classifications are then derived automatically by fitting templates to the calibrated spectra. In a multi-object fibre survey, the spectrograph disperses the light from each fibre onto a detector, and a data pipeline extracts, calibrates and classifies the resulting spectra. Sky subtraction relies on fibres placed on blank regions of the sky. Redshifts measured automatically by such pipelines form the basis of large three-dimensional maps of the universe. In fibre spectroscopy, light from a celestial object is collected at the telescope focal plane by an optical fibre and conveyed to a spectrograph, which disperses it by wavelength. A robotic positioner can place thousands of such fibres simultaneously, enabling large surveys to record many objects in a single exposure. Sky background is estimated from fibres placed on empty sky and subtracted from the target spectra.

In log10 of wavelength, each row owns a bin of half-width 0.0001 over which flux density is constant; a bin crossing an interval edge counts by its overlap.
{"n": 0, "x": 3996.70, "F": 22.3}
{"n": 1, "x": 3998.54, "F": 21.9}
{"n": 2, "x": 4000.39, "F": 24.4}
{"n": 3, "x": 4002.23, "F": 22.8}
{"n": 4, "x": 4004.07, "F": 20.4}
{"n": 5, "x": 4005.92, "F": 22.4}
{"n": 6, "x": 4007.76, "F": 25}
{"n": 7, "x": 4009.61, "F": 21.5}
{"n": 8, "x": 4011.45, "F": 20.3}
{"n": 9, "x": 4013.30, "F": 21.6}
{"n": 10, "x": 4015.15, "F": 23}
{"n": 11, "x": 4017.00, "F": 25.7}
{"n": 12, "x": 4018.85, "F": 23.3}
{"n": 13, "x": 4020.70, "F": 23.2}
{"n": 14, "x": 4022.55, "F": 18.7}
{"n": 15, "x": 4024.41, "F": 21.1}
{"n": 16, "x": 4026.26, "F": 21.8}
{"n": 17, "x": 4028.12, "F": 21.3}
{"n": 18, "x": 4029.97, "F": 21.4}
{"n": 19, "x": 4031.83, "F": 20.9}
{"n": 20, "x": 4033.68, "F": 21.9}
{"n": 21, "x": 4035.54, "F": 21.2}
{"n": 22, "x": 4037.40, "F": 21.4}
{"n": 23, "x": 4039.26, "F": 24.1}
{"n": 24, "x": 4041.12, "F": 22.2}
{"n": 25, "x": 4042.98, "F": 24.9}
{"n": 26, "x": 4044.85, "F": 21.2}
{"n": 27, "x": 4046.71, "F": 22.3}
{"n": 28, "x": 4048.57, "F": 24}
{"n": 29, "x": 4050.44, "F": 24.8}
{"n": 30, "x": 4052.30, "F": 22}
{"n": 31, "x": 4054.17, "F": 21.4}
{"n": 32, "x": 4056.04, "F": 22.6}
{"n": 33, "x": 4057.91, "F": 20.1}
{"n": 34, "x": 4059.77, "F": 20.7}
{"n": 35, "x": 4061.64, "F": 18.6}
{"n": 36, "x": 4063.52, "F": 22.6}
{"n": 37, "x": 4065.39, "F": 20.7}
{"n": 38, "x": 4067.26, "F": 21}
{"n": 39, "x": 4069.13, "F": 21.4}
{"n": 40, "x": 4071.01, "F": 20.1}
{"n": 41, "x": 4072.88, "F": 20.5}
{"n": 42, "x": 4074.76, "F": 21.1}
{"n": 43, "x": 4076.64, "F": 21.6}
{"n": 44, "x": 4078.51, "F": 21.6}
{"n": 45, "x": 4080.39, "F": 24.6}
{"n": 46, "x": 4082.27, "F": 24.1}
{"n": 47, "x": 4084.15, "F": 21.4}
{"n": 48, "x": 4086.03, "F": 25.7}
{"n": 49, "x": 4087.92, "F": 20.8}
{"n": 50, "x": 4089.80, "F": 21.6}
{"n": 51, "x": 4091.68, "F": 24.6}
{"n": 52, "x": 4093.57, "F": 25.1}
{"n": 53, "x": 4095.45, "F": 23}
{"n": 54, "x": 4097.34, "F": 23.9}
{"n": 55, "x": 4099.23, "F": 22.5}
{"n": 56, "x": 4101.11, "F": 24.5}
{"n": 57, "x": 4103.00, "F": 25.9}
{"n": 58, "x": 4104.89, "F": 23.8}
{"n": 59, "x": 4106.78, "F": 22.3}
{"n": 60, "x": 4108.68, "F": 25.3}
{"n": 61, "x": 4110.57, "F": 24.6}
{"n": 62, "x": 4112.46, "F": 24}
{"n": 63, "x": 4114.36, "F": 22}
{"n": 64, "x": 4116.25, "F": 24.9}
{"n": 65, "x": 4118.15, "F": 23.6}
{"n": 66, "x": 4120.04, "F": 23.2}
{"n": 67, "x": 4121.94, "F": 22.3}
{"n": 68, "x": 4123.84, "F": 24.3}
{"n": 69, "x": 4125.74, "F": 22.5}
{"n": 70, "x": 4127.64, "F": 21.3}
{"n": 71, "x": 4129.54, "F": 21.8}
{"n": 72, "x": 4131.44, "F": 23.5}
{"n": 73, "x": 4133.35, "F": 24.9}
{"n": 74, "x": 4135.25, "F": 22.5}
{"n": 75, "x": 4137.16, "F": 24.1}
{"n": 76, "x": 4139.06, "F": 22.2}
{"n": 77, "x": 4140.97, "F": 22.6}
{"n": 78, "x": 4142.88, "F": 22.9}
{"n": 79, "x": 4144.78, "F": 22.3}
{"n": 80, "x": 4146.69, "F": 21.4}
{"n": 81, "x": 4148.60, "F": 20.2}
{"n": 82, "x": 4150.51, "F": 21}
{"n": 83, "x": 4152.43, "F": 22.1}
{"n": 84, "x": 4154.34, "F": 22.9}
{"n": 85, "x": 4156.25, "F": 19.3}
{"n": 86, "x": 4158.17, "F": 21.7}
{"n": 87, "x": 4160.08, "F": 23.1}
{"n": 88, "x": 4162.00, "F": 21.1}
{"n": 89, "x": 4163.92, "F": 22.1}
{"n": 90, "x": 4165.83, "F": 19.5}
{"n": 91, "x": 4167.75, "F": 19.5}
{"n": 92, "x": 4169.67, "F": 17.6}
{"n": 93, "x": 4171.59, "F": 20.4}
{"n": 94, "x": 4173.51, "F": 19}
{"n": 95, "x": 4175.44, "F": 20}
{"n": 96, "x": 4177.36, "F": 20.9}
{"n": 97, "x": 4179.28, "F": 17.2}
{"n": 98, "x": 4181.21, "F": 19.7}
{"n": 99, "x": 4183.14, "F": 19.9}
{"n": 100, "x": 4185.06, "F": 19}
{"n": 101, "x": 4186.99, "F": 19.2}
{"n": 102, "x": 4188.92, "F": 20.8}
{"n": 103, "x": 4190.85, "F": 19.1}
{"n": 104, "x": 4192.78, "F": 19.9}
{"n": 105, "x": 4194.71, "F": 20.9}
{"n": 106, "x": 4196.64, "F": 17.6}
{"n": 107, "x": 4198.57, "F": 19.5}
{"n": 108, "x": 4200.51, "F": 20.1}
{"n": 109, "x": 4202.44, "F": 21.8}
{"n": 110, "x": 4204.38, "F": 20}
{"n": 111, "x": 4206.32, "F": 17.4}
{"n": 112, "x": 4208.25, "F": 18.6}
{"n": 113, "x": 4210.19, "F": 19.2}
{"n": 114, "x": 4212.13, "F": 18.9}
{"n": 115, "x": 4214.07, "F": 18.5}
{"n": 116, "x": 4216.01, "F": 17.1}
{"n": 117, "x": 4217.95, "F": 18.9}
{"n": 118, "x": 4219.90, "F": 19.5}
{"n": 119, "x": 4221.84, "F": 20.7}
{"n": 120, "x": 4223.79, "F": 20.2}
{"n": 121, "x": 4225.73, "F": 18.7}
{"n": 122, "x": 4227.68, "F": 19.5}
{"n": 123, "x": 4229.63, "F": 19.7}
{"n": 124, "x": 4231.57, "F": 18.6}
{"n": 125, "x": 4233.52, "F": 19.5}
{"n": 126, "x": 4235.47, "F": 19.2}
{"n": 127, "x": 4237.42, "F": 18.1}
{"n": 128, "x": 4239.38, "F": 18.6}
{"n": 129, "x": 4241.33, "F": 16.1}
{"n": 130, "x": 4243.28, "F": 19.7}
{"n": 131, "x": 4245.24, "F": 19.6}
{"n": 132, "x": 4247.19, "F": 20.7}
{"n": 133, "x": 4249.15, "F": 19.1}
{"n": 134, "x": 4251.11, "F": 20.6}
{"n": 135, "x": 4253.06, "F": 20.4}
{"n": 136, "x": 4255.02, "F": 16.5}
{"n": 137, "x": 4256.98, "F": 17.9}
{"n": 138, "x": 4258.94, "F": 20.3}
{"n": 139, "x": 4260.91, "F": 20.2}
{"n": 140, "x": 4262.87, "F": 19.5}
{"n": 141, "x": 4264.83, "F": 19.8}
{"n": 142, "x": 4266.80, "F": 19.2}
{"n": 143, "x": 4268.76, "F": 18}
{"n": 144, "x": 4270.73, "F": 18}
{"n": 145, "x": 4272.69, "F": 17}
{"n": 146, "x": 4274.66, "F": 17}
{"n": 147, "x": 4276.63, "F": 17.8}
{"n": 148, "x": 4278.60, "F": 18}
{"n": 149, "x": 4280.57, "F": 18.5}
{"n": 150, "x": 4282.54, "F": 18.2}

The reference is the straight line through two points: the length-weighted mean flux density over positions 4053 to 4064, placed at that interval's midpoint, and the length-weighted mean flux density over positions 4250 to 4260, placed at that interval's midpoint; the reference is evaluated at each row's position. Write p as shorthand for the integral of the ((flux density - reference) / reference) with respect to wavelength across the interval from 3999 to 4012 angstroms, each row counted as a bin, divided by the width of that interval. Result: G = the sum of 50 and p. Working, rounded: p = 0.05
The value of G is 50.0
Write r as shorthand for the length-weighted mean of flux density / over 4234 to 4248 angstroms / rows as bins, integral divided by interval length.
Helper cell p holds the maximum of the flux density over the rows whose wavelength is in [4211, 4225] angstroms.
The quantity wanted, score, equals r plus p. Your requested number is 39.6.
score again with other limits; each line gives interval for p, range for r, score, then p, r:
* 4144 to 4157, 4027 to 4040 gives 44.6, 22.9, 22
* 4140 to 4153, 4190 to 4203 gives 42.7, 22.9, 20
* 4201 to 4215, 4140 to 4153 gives 43.6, 21.8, 22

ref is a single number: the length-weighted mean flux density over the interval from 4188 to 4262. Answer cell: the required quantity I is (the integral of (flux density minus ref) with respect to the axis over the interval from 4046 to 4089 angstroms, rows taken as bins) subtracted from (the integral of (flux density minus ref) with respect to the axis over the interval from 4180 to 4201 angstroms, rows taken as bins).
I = -107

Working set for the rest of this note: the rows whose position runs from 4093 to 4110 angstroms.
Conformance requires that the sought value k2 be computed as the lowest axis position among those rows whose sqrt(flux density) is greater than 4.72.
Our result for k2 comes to 4093.57 angstroms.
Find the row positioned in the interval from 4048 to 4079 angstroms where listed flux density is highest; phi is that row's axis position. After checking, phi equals 4050.44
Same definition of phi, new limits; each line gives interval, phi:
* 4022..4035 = 4033.68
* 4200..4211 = 4202.44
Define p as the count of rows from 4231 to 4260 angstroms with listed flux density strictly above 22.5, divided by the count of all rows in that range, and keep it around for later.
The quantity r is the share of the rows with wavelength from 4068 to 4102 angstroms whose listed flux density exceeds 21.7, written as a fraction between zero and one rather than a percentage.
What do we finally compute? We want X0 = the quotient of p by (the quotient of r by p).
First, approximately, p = 0.0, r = 0.5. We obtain 0.00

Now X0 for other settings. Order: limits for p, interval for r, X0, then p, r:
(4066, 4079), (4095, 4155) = 0.00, 0.0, 0.9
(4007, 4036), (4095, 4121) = 0.10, 0.3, 1.0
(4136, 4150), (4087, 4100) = 0.26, 0.4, 0.7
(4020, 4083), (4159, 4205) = 0.56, 0.3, 0.1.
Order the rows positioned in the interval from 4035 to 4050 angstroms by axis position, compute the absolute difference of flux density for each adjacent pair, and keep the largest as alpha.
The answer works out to 3.70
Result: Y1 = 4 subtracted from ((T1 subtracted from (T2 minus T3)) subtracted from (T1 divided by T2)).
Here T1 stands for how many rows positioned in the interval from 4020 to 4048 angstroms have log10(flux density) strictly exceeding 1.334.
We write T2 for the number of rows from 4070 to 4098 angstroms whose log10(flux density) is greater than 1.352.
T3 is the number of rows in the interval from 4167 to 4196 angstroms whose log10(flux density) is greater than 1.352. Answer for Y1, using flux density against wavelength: -3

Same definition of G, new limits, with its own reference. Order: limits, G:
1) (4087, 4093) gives 50.1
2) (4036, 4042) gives 50.1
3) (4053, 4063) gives 50.0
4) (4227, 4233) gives 50.0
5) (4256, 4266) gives 50.0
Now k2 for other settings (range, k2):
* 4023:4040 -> 4039.26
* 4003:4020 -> 4005.92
